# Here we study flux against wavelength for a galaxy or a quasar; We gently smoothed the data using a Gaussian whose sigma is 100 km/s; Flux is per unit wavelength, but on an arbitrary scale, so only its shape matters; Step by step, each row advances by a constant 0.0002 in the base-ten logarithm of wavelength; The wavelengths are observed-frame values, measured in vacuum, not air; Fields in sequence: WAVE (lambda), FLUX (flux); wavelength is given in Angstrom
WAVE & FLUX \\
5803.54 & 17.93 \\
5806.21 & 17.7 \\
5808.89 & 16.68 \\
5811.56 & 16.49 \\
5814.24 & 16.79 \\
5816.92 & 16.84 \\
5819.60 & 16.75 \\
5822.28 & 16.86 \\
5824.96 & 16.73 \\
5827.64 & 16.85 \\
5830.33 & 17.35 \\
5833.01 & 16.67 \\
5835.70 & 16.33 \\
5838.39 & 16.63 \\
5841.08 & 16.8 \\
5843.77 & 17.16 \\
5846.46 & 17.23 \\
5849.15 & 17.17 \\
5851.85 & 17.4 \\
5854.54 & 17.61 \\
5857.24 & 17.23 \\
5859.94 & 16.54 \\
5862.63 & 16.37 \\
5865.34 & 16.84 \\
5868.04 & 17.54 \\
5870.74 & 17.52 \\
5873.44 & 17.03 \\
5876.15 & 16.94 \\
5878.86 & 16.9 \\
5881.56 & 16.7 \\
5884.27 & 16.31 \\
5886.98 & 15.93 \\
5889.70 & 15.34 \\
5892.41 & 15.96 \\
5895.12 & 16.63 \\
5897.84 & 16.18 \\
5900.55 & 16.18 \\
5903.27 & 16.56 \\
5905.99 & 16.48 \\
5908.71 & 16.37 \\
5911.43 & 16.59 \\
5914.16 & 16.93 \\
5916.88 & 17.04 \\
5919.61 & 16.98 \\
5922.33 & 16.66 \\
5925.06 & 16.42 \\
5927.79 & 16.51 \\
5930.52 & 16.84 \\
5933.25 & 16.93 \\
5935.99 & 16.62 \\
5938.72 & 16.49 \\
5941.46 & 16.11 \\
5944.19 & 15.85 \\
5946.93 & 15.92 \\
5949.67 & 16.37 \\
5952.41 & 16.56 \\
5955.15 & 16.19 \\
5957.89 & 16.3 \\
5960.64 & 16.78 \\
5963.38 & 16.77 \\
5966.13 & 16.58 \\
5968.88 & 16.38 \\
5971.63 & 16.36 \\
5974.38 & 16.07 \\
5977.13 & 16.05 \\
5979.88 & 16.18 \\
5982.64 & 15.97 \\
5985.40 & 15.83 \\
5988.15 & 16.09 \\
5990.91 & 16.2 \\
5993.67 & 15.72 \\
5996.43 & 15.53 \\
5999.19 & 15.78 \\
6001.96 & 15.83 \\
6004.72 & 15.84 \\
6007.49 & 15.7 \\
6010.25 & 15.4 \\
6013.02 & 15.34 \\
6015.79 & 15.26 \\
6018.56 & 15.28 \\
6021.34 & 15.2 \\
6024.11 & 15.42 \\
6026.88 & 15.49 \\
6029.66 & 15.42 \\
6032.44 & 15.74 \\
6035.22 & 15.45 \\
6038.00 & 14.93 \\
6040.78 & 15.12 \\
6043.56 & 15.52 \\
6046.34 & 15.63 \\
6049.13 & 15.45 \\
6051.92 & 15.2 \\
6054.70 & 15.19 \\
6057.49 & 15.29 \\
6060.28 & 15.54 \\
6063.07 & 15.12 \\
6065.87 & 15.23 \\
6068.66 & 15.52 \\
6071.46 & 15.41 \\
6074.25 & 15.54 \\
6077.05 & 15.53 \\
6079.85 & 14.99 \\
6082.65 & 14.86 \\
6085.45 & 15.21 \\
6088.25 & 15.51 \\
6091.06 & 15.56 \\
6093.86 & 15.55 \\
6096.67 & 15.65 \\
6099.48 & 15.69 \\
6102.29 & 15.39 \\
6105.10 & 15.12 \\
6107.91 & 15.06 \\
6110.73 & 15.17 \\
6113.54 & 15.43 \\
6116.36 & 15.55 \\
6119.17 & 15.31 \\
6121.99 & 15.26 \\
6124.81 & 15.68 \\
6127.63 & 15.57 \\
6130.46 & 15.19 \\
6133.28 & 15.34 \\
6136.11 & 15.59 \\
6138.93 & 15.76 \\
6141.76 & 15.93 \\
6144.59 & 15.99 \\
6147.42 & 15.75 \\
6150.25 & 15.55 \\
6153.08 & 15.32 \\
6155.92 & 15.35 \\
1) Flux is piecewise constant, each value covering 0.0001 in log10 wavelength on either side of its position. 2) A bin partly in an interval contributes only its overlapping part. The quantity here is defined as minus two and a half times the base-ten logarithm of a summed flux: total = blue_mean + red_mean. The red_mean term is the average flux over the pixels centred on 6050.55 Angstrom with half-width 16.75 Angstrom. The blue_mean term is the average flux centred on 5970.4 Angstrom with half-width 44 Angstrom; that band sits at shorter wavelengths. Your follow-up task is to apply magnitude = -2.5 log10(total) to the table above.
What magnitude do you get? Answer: -3.74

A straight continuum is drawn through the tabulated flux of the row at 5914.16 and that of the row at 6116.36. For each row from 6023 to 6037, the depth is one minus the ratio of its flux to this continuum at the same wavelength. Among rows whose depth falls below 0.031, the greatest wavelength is 6032.44 Angstrom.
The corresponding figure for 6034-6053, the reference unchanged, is 6046.34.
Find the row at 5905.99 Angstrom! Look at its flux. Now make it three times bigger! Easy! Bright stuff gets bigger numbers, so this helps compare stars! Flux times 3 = 49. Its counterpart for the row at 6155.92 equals 46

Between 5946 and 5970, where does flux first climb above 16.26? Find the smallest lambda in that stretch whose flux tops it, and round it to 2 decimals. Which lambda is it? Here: 5949.67 Angstrom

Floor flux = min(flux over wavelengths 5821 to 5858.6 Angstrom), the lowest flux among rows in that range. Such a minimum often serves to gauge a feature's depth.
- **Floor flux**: 16.33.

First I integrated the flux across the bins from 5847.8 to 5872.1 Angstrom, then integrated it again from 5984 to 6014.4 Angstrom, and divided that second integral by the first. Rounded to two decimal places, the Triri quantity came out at 1.15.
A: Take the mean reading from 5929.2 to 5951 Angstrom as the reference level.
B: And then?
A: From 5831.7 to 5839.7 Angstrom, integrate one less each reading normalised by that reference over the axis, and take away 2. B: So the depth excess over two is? -2.1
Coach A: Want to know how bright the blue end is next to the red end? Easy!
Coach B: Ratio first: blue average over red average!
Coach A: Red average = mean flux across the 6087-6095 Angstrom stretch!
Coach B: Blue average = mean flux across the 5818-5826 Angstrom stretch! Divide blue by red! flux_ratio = 1.08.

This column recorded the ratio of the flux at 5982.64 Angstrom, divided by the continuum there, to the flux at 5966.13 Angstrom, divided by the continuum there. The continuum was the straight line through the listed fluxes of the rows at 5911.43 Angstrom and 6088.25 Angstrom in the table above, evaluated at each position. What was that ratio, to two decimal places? 0.97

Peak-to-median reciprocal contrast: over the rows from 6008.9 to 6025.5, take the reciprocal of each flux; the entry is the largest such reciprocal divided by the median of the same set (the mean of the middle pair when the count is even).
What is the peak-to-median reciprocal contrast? 1.01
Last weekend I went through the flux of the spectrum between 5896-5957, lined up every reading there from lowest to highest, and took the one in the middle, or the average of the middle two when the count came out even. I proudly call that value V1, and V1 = 16.5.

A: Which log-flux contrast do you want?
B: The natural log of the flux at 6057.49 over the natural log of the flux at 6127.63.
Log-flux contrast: 0.99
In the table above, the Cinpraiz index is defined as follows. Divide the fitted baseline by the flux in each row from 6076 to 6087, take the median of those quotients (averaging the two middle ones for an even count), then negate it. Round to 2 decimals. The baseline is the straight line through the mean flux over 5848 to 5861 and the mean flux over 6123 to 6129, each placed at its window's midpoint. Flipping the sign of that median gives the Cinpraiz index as -1.05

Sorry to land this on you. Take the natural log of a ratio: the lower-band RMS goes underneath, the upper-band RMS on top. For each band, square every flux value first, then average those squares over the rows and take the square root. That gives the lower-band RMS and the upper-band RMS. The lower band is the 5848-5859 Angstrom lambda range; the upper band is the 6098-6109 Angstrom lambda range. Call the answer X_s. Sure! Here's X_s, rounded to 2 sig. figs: -0.12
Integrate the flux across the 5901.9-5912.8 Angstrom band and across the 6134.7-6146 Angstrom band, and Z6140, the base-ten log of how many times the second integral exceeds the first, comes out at -0.002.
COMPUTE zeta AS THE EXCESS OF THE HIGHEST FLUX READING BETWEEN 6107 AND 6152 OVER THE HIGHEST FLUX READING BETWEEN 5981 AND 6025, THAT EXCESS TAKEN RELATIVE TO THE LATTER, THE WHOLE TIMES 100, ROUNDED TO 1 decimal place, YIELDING -1.3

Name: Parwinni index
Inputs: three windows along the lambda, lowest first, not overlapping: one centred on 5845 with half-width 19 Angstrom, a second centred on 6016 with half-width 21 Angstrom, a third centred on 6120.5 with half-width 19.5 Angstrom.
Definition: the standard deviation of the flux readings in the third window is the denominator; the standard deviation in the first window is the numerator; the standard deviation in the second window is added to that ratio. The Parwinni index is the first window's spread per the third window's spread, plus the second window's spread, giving 2.1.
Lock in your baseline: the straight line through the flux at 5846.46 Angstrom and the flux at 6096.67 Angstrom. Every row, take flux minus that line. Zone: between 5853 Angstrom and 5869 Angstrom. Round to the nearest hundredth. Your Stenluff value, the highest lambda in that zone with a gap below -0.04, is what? 5865.34 Angstrom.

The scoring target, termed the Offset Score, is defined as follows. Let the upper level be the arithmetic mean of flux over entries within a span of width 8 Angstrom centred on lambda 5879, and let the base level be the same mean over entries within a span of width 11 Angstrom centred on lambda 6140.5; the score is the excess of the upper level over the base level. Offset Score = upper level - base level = 1.0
